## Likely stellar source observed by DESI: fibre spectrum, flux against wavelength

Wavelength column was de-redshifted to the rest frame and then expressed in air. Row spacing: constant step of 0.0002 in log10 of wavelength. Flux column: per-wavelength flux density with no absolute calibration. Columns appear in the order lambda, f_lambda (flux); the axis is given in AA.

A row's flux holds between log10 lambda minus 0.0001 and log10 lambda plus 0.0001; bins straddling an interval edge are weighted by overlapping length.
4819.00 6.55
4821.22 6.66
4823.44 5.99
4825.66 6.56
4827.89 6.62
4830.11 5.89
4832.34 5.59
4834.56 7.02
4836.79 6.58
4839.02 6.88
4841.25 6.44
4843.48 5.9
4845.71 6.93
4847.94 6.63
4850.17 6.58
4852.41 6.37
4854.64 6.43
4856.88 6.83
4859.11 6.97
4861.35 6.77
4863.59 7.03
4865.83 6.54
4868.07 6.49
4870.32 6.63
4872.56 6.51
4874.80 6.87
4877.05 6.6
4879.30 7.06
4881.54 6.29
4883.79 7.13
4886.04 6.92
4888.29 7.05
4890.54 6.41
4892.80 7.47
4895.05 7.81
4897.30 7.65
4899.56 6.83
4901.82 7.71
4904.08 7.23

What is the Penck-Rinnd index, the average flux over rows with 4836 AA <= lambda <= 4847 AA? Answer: 6.5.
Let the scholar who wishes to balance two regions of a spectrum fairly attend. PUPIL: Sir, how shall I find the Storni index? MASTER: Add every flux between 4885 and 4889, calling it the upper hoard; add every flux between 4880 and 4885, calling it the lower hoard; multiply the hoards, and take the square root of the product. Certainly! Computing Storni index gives 13.7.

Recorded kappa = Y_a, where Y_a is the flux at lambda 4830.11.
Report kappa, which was 5.89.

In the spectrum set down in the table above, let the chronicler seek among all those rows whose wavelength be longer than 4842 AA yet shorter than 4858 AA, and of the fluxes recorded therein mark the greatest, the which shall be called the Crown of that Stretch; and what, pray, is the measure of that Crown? 6.93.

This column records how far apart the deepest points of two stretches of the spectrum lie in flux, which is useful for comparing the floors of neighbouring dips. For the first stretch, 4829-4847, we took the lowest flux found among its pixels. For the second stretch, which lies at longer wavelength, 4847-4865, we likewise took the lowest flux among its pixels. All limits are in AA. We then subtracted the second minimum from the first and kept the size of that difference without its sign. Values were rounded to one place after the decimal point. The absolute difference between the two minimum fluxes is 0.8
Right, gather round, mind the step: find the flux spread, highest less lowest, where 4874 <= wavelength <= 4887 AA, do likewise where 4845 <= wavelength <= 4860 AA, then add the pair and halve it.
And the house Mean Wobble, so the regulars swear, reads 0.72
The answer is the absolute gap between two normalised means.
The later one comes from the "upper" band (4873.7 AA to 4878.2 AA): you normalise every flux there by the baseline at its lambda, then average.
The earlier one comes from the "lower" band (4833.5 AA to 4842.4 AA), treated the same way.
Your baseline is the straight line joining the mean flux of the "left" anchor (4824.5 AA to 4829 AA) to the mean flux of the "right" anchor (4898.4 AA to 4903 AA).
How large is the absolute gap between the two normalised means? 0.049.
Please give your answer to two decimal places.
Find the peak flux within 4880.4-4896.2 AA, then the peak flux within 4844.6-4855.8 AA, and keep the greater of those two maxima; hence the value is 7.81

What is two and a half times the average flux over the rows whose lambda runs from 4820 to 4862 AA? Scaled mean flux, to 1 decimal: 16.3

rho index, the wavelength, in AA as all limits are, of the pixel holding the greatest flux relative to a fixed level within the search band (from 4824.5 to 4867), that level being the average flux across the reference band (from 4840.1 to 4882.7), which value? 4863.59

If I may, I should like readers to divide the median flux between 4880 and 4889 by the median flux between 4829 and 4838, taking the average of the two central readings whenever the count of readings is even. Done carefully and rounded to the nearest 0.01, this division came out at 1.12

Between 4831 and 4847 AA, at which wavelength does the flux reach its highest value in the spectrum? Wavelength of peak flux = 4834.56 AA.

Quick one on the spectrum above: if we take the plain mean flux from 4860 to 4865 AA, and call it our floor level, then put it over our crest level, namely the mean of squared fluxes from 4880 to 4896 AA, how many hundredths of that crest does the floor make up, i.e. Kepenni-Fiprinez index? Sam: 14.0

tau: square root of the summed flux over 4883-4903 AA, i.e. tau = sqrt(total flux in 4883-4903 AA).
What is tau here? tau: 8.06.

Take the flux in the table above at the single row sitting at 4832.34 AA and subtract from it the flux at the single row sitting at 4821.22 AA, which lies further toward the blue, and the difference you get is -1.1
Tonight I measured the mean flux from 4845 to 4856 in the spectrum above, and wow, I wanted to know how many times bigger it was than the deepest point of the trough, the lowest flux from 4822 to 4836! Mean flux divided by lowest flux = 1.18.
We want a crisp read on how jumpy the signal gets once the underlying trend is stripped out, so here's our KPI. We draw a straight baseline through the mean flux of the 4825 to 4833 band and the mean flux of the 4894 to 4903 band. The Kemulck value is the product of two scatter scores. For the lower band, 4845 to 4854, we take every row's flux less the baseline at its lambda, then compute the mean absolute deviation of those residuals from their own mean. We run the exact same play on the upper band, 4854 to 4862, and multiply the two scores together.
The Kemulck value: 0.029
